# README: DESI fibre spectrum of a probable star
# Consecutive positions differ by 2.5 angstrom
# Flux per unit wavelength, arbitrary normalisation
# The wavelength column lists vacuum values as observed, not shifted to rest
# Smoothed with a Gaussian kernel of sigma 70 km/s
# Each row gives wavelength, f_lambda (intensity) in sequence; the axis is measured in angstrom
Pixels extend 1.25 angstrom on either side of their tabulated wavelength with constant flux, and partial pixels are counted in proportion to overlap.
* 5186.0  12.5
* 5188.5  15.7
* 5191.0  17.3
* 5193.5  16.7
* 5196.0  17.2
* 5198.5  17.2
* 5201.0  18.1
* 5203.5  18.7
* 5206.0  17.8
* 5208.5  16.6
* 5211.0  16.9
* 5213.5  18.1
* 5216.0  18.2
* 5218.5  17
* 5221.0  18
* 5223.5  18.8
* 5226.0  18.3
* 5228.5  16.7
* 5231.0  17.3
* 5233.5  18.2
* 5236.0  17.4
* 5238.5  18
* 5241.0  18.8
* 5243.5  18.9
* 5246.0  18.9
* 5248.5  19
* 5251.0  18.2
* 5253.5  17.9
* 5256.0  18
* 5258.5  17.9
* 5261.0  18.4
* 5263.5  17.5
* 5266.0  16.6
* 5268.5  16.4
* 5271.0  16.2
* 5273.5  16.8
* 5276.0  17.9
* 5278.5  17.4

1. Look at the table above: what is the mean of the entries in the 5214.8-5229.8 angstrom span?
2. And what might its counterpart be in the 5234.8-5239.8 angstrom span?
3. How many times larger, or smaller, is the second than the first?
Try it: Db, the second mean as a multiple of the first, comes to 0.993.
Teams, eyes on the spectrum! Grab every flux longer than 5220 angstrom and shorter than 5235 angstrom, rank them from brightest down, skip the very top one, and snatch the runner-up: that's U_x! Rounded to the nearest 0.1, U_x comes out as 18.3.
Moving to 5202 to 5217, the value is 18.2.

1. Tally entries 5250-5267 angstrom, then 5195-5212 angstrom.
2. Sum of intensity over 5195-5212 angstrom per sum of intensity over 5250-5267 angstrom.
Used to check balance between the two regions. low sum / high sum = 0.98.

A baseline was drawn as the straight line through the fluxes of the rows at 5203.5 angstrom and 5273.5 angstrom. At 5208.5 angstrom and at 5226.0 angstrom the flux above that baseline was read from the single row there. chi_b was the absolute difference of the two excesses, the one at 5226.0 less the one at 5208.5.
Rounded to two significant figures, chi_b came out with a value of 2.2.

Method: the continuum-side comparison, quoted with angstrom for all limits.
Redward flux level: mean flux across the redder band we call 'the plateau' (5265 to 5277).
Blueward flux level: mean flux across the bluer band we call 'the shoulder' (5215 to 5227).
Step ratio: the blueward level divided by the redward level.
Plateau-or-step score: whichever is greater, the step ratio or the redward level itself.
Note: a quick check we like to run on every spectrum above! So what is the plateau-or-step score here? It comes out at 16.8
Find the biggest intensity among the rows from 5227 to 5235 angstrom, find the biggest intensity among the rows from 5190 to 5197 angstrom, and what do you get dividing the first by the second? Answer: 1.05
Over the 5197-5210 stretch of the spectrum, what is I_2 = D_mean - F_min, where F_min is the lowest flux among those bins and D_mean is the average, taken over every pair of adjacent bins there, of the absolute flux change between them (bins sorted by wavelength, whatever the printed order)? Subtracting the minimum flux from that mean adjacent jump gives -15.7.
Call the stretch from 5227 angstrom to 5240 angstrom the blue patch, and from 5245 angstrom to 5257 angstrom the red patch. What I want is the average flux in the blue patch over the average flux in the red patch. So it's 0.95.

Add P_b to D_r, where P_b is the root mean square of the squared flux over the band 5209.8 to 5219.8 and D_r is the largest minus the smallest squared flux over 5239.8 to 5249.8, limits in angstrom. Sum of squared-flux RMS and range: 317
